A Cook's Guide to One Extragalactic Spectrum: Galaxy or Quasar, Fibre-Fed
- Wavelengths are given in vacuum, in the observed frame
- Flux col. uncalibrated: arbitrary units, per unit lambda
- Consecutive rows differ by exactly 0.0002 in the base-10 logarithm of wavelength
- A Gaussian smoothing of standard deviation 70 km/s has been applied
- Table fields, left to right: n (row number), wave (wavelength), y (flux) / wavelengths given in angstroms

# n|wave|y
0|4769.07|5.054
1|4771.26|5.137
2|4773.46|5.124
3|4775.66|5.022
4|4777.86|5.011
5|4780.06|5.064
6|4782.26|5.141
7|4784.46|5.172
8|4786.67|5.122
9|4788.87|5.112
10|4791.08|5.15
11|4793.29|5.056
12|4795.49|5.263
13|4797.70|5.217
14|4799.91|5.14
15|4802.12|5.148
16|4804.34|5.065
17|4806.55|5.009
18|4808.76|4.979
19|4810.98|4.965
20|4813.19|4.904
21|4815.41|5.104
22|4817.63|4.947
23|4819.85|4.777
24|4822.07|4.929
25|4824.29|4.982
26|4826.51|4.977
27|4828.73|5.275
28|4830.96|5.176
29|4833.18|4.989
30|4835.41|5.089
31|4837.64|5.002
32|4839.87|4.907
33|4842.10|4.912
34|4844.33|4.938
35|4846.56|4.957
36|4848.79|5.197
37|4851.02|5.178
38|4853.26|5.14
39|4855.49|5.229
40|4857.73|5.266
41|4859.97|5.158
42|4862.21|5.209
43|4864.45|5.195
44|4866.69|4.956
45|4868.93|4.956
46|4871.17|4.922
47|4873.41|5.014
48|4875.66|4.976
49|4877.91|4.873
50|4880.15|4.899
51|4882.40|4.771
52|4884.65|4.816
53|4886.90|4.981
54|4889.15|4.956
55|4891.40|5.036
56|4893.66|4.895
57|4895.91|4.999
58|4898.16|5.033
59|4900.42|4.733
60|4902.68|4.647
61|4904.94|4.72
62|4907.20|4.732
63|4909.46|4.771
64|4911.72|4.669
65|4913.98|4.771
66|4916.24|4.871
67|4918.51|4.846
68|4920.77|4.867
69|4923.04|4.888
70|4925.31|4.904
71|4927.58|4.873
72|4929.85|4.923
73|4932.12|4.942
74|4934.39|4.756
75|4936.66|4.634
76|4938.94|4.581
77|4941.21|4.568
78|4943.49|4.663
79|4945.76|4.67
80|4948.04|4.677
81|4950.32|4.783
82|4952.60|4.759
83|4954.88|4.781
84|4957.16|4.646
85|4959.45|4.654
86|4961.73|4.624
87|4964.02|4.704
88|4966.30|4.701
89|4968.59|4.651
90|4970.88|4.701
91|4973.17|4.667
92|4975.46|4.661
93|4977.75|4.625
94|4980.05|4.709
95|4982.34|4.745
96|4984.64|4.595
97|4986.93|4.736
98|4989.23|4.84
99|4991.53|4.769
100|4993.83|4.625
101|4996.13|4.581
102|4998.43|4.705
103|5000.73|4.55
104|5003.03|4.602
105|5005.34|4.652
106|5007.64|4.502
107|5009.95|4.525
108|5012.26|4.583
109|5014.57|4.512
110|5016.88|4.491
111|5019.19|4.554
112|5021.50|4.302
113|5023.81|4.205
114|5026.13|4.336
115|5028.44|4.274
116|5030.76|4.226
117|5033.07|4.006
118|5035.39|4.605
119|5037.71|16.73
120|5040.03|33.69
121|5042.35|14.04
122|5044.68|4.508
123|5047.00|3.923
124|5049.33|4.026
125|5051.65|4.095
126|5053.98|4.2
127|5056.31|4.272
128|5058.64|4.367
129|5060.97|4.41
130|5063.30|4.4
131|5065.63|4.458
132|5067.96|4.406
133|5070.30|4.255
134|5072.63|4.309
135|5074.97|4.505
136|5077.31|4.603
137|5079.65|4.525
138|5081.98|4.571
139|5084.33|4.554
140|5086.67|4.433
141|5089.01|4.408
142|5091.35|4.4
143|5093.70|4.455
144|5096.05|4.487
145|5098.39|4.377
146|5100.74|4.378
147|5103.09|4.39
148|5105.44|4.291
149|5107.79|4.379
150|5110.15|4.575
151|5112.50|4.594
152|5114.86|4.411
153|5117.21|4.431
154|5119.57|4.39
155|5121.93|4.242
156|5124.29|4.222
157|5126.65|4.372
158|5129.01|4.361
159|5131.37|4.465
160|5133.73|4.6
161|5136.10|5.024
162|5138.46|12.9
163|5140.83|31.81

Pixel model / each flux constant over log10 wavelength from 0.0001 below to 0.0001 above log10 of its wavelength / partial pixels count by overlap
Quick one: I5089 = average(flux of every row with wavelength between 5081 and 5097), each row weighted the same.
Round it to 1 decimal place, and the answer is 4.5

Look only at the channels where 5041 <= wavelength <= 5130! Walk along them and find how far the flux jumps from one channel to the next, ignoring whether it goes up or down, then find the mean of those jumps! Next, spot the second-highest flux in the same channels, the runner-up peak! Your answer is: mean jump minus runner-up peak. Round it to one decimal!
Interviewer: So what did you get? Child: -4.3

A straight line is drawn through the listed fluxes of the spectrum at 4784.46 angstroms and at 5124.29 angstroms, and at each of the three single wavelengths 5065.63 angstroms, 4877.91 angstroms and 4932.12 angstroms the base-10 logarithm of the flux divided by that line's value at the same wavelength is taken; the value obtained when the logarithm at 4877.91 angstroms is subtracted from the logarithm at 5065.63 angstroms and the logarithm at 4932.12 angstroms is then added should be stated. 0.027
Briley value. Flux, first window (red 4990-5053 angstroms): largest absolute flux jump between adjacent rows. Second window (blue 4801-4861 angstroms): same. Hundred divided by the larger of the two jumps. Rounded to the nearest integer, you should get 5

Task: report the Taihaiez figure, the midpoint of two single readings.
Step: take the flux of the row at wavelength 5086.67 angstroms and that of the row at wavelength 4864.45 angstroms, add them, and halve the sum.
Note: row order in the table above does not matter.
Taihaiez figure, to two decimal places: 4.81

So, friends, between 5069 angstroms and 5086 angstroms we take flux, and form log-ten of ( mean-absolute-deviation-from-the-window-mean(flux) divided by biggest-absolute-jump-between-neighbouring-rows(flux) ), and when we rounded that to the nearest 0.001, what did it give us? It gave -0.251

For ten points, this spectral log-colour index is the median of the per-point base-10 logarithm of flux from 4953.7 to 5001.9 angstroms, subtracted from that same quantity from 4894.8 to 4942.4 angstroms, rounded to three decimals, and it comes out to 0.010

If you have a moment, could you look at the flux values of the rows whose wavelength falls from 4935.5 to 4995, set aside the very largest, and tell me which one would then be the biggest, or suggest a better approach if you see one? 4.783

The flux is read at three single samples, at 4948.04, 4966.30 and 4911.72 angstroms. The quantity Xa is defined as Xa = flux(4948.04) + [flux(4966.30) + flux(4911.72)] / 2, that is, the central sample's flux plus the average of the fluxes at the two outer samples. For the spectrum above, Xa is 9.4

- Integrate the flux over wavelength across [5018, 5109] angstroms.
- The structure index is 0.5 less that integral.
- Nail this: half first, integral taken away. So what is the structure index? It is -515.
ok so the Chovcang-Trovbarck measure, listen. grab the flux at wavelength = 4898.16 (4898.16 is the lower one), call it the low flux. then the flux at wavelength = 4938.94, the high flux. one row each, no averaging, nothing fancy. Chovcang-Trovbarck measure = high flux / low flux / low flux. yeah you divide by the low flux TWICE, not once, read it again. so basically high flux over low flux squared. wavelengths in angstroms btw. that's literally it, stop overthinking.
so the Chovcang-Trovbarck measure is 0.181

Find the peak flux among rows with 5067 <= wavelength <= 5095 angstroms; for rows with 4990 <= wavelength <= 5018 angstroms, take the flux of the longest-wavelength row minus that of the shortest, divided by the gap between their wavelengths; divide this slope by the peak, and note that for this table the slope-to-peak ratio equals -0.0024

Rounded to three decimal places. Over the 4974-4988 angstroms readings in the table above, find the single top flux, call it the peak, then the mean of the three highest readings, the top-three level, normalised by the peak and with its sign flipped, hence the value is -0.997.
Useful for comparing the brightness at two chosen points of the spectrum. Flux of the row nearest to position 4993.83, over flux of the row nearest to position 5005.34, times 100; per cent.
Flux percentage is 99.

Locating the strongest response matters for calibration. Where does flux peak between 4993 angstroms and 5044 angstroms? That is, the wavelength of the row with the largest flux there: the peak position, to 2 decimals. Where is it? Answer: 5040.03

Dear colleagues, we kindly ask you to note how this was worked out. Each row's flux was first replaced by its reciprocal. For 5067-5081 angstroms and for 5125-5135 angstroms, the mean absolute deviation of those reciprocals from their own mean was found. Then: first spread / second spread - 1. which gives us 0.35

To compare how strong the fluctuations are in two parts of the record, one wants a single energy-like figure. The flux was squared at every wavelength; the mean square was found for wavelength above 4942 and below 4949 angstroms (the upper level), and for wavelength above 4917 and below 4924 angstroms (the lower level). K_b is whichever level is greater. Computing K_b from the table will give 24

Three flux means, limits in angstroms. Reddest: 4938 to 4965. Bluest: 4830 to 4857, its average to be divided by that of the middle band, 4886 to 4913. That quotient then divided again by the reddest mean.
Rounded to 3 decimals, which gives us 0.223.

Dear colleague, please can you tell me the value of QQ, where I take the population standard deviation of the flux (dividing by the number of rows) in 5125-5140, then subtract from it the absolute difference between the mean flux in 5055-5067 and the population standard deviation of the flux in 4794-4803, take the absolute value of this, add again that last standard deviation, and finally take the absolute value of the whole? 1.3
